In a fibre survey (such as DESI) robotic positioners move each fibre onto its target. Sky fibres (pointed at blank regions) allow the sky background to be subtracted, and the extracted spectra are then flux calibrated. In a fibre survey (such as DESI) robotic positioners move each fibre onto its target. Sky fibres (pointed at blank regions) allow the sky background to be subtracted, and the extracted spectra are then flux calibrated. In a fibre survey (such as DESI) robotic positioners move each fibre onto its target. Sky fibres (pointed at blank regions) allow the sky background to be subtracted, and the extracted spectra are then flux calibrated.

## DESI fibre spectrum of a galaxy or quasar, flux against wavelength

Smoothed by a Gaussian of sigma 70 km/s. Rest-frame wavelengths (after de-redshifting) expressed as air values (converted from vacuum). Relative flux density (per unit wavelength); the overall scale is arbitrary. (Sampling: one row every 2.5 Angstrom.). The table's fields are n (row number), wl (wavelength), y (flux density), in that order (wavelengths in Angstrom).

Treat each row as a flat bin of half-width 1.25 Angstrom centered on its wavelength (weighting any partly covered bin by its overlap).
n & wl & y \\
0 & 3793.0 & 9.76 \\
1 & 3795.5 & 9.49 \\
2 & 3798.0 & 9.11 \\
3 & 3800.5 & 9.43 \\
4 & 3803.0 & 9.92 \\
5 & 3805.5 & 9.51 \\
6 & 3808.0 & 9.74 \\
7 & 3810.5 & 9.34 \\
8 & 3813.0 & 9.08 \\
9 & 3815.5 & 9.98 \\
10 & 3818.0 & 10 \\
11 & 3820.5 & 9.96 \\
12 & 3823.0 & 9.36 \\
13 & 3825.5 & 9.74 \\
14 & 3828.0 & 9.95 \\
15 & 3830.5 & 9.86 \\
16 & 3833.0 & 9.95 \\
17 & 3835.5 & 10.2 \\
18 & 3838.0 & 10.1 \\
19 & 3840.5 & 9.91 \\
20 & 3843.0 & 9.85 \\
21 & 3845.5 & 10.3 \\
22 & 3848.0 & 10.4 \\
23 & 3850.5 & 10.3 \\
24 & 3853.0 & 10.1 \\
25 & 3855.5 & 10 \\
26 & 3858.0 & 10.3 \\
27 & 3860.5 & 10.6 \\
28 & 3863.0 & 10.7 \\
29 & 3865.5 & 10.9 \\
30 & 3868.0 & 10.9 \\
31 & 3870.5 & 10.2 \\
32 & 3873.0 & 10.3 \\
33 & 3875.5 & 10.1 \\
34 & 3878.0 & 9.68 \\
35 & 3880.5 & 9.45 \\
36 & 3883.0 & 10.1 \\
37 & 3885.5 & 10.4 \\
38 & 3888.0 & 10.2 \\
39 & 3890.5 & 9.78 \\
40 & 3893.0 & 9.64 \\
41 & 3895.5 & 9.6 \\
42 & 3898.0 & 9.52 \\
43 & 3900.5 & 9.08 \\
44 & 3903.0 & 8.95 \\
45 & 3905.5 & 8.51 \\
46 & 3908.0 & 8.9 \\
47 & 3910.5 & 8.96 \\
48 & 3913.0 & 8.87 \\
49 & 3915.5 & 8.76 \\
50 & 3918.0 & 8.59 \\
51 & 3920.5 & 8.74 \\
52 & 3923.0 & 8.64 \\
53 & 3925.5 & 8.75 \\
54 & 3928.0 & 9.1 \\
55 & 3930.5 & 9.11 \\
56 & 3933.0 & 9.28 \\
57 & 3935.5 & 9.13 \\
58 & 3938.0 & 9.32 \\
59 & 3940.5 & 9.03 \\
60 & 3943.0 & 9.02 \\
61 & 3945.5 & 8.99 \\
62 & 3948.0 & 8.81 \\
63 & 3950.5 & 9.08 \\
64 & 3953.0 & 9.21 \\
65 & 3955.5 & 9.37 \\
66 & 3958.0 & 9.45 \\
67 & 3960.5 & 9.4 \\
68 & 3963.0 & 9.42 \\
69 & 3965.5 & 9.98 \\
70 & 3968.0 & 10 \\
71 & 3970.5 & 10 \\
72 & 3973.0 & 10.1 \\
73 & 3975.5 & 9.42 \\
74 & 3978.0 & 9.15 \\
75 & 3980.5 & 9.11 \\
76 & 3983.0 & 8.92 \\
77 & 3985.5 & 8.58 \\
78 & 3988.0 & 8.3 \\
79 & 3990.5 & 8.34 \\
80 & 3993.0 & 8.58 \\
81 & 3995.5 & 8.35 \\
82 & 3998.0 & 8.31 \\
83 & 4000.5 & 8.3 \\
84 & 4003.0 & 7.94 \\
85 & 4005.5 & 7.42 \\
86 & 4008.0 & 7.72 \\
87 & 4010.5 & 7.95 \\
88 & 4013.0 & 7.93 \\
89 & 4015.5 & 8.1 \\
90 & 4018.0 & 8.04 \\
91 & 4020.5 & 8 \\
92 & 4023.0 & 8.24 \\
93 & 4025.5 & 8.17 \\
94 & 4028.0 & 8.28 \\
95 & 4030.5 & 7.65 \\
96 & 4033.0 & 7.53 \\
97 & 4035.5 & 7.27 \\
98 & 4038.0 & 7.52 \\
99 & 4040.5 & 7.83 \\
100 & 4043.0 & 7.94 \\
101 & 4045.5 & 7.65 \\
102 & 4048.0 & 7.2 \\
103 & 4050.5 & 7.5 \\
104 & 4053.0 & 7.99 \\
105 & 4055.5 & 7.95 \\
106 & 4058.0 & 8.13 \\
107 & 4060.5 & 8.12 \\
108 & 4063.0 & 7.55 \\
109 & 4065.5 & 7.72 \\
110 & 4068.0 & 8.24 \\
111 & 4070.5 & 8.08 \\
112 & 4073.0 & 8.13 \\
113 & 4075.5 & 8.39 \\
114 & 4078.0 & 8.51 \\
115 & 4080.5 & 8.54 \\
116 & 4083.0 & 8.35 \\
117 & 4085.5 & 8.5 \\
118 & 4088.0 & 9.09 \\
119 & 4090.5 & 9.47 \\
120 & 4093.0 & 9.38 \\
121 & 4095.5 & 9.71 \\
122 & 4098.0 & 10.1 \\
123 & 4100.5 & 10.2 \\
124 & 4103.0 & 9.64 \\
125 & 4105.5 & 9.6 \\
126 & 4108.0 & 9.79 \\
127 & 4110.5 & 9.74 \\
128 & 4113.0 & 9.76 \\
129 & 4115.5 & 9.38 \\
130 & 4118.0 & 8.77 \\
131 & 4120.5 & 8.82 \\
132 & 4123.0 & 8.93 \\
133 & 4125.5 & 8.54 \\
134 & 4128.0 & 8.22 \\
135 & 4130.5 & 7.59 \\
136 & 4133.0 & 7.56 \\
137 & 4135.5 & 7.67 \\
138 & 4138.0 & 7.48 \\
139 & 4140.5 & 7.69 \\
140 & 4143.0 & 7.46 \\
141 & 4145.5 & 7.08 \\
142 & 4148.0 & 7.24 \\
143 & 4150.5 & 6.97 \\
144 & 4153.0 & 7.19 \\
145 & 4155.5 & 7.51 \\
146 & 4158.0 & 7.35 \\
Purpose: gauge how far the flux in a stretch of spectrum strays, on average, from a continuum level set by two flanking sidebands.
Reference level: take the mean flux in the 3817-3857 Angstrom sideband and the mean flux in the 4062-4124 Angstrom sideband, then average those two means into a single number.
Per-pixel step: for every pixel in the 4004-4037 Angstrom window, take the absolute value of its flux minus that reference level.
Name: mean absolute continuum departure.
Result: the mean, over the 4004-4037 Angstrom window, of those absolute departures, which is 1.6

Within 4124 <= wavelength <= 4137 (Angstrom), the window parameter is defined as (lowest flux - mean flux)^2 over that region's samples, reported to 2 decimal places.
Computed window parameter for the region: 0.13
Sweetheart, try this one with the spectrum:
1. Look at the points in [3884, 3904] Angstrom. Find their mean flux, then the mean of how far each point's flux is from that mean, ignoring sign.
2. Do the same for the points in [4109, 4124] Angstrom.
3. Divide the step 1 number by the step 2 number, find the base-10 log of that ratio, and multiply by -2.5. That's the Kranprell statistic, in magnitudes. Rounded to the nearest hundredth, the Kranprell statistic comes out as 0.10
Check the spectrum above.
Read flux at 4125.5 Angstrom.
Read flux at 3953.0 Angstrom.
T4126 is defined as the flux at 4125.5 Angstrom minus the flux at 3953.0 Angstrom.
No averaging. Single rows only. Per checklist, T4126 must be -0.7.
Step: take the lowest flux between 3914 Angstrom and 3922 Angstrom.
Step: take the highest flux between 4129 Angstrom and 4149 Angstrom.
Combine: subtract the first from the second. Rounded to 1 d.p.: -0.9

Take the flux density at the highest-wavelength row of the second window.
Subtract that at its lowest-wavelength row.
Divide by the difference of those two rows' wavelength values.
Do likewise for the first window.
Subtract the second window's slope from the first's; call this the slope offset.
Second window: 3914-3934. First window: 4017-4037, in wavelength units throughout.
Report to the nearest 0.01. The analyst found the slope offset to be -0.07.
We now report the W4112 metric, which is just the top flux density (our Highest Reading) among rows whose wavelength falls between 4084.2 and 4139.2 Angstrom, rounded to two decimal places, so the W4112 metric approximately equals 10.20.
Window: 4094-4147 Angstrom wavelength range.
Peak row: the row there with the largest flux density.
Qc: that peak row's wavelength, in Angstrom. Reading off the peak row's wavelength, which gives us 4100.5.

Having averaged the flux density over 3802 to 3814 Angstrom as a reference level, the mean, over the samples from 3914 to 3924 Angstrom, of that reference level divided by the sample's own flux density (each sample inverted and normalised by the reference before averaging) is 1.10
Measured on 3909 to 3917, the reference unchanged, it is 1.07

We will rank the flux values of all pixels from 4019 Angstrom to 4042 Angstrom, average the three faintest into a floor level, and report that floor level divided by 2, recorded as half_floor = 3.7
